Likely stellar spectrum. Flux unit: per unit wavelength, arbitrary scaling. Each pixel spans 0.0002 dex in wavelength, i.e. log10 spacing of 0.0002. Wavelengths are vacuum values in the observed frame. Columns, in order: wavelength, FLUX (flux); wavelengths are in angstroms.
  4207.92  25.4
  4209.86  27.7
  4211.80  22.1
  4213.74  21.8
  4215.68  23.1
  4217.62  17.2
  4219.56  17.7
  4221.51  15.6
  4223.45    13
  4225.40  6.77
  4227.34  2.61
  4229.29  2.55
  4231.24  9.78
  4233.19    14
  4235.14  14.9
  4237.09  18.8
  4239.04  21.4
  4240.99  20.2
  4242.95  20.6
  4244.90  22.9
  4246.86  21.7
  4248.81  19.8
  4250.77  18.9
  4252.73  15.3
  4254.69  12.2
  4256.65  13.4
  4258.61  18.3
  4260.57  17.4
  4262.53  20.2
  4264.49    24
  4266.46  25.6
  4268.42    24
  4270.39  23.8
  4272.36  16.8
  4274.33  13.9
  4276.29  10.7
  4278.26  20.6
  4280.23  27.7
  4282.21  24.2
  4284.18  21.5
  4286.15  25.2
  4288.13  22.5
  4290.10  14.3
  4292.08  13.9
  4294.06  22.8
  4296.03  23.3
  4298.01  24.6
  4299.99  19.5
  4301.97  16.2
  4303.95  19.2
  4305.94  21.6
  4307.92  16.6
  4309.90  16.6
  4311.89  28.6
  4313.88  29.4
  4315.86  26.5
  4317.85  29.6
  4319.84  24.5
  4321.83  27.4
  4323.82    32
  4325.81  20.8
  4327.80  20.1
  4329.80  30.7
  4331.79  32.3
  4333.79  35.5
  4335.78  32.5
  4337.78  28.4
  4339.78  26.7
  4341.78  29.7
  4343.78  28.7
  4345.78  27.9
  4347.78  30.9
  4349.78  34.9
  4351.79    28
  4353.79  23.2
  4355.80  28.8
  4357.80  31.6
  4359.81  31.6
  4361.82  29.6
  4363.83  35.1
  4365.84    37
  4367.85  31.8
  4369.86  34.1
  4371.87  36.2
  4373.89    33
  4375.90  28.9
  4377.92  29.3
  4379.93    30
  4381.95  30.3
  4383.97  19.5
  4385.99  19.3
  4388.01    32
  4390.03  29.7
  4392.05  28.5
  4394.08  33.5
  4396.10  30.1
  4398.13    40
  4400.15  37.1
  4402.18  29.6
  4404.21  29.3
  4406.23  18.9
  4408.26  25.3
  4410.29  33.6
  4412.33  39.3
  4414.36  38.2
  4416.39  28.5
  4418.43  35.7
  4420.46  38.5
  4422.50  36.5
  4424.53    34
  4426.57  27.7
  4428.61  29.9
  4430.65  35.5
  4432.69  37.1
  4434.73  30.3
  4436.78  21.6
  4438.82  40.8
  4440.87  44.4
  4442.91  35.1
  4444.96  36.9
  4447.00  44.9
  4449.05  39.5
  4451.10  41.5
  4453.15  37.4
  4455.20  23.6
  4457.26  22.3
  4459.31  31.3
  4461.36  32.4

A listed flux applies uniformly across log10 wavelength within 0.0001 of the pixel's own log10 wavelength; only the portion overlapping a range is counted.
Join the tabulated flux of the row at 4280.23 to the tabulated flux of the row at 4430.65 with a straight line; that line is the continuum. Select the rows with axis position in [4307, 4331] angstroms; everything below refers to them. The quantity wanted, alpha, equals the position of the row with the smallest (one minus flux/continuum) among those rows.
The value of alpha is 4323.82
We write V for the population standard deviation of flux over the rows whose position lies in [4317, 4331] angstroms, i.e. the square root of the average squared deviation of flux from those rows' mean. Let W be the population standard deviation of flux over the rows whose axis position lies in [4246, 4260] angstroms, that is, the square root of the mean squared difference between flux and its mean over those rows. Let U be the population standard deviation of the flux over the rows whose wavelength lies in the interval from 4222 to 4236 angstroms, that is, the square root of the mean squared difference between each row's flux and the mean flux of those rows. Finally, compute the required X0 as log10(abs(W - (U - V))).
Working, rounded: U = 4.8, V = 4.4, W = 3.25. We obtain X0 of 0.45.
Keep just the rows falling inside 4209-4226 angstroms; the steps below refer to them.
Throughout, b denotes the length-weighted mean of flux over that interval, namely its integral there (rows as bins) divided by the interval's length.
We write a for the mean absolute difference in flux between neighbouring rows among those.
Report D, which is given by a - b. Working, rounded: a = 3.1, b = 18.5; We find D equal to -15.4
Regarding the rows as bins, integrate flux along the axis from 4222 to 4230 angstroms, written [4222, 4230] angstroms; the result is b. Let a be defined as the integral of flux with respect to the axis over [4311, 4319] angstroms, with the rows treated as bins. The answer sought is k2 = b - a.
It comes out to -172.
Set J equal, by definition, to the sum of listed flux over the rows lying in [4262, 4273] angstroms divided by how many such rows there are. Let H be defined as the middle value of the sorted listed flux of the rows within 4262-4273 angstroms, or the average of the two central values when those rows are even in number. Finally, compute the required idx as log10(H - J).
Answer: 0.18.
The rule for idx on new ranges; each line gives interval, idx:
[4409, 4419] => -0.19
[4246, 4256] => 0.12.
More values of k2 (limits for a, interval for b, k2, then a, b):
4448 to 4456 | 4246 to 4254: -138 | 287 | 149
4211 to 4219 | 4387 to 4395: 80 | 167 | 247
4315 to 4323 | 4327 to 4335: 23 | 217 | 240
